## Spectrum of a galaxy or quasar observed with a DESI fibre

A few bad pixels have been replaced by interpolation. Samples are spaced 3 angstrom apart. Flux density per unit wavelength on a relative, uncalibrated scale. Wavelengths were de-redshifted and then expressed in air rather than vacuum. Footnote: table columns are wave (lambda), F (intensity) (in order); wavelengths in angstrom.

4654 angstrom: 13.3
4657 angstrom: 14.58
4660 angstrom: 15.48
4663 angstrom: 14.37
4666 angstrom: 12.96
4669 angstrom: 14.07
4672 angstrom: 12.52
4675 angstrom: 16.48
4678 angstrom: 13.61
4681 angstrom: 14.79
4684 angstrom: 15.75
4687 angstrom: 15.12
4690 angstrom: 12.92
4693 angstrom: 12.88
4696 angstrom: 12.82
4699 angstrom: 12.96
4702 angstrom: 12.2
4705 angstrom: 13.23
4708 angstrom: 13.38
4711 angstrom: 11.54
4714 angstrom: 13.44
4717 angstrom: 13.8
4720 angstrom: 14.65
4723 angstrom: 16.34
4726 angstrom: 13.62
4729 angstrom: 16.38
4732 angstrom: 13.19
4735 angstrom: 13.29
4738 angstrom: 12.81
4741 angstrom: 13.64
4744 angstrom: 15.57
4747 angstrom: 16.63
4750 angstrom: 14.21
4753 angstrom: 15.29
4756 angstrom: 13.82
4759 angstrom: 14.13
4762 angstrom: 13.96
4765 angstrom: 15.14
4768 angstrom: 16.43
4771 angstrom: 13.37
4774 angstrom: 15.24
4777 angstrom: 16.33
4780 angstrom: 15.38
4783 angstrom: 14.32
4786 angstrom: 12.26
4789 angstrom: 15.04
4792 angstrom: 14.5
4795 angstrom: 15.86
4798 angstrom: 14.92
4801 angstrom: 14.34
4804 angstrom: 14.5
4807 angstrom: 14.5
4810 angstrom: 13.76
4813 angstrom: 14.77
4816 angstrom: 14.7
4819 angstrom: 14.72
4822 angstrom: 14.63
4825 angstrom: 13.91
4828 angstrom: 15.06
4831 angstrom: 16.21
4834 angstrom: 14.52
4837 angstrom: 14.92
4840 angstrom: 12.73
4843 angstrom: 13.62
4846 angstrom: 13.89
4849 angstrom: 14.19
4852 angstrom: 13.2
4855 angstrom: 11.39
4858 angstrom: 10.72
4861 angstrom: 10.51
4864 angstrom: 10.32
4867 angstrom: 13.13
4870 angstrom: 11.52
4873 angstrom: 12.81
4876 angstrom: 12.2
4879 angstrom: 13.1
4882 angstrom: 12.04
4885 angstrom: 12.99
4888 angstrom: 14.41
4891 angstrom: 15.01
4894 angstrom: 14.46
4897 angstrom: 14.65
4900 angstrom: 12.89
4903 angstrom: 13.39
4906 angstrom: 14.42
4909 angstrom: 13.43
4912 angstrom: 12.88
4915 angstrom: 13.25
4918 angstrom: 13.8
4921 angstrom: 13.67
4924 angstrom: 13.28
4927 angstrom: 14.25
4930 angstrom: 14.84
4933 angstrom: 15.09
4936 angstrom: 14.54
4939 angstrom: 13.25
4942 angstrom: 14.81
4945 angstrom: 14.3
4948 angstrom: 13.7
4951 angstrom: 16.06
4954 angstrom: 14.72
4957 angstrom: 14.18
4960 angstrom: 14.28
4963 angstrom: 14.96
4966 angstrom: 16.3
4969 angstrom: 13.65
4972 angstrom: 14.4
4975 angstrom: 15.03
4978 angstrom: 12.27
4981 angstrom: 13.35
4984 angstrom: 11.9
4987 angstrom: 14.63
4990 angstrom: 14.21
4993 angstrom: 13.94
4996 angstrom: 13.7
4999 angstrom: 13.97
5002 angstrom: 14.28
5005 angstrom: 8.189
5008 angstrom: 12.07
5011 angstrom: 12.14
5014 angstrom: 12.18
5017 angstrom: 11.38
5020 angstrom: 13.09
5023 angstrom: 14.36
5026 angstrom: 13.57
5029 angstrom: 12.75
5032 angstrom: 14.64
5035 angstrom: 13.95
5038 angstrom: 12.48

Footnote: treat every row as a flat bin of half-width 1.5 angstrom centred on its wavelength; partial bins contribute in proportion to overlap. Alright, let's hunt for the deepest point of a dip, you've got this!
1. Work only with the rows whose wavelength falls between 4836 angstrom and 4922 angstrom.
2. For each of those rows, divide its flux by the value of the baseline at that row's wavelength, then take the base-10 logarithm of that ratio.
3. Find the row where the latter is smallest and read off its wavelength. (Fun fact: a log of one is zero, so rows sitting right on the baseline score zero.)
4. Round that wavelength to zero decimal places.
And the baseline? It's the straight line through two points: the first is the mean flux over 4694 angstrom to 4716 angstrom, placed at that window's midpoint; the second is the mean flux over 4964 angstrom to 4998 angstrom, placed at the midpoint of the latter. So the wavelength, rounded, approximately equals 4864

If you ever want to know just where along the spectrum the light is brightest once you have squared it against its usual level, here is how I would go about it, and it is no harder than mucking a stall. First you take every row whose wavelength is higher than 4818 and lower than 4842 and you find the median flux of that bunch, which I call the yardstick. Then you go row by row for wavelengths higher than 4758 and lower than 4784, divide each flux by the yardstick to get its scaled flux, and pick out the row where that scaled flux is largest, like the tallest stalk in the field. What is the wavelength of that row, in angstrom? 4768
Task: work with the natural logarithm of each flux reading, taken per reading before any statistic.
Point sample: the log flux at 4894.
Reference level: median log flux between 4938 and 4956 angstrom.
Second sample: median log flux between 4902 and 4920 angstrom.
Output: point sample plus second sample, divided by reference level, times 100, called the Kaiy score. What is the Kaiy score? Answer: 197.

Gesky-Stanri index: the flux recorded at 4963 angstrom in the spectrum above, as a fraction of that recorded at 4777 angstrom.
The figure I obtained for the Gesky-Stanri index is 0.92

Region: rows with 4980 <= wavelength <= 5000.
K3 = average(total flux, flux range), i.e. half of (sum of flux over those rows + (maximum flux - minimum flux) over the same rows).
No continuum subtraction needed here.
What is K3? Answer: 49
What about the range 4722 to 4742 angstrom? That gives 51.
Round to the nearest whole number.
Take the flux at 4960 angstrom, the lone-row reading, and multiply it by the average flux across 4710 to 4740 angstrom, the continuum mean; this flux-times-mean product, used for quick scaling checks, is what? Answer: 199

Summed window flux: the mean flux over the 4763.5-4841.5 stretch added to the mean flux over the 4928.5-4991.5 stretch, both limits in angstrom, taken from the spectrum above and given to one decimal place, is 29.0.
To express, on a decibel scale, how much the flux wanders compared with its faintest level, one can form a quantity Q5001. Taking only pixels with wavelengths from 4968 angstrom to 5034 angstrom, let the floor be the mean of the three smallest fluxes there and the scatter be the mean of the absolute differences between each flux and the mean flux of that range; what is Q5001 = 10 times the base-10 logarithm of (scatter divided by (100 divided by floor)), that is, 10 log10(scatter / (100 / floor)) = -9.2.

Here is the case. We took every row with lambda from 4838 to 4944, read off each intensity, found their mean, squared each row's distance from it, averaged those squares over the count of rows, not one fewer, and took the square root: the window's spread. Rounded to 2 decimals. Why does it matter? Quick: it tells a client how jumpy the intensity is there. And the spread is 1.25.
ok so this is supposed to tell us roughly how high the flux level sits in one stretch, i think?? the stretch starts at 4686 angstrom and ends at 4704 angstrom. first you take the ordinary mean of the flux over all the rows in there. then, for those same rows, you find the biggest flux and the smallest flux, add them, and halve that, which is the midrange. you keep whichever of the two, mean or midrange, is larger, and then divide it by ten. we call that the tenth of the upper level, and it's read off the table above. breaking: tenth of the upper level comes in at 1.37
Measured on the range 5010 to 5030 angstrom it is 1.29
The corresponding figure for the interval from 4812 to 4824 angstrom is 1.47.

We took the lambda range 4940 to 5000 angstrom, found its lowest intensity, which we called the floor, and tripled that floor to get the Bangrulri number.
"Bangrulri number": 35.7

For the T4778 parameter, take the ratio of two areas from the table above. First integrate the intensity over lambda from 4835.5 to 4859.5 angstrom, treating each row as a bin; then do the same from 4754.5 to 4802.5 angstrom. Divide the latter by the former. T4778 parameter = 2.2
